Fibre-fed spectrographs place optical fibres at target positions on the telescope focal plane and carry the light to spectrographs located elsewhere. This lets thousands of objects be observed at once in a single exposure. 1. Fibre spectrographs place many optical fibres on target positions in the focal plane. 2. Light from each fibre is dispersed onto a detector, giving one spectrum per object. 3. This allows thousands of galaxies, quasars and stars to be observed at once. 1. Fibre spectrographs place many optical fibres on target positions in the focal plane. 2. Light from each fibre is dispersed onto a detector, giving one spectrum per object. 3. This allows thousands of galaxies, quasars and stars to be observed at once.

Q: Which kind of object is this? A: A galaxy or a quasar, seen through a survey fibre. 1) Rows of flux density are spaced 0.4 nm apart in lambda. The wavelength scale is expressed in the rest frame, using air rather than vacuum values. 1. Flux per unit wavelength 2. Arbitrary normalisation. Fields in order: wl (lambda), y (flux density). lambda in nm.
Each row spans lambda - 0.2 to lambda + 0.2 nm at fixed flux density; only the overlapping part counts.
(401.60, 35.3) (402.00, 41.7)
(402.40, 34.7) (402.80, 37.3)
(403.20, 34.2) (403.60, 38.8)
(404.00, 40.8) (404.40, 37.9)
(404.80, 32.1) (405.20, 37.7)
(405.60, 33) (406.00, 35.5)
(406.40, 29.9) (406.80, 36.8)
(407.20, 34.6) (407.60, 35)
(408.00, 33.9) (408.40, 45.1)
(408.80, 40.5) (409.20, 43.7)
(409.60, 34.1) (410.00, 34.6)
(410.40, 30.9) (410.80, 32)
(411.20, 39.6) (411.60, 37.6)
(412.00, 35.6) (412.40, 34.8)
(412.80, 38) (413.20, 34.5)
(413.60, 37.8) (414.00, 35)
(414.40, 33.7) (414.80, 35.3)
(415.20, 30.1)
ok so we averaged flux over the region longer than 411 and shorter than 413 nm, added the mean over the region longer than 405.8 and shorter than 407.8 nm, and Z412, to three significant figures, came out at 71.5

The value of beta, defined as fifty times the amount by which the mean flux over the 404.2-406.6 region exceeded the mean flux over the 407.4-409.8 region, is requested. -218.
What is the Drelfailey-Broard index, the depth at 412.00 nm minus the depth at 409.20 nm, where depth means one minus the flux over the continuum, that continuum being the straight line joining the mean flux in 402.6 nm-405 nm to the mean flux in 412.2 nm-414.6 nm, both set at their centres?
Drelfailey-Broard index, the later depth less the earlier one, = 0.2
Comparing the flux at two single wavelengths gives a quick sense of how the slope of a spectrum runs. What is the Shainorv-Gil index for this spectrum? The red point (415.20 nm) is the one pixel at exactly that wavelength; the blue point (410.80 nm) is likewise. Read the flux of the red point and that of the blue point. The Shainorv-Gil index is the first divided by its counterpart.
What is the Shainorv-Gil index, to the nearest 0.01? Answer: 0.94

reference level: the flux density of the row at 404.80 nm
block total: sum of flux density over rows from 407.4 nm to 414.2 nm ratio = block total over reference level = 19.4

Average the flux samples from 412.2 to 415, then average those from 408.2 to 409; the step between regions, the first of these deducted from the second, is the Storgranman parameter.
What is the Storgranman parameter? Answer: 7.2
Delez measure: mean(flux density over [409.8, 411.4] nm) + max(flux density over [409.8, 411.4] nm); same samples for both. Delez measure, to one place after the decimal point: 73.9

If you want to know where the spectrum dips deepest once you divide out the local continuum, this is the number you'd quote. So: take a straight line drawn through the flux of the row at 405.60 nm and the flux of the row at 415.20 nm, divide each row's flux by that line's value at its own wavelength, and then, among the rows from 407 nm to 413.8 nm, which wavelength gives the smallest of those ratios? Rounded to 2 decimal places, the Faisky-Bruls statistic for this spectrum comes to 410.40 nm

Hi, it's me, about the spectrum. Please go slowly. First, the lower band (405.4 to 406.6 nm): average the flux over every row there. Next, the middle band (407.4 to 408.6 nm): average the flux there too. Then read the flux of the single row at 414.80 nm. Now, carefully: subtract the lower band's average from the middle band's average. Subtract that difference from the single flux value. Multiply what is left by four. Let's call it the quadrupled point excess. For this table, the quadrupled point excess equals 120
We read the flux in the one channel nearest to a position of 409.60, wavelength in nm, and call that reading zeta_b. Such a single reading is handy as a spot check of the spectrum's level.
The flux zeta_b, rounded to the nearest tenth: 34.1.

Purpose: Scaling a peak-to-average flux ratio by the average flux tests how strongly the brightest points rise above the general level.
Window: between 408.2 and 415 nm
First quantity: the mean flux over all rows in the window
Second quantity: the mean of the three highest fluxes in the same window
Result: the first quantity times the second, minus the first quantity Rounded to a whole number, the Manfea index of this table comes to 1542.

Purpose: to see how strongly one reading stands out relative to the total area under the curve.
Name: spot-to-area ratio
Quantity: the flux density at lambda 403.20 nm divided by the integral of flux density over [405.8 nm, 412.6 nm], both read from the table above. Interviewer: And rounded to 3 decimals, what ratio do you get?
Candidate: 0.139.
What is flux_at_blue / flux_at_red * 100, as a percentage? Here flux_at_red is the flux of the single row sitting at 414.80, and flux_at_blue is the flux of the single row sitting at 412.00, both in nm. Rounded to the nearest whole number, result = 101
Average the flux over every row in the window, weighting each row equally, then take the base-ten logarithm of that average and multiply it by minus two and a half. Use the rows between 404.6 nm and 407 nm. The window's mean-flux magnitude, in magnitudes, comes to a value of -3.83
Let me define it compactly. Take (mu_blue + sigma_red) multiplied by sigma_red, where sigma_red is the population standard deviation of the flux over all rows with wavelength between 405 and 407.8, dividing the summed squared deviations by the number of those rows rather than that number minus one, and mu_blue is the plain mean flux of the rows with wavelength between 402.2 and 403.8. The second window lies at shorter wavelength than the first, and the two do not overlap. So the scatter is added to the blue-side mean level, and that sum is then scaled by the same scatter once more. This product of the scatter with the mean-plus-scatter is 92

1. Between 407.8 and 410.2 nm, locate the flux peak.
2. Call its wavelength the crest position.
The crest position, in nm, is 408.40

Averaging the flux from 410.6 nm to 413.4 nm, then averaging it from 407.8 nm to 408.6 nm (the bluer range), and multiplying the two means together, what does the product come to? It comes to 1423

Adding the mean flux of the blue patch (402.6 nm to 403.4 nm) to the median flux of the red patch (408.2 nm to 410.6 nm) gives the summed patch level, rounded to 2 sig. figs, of 73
